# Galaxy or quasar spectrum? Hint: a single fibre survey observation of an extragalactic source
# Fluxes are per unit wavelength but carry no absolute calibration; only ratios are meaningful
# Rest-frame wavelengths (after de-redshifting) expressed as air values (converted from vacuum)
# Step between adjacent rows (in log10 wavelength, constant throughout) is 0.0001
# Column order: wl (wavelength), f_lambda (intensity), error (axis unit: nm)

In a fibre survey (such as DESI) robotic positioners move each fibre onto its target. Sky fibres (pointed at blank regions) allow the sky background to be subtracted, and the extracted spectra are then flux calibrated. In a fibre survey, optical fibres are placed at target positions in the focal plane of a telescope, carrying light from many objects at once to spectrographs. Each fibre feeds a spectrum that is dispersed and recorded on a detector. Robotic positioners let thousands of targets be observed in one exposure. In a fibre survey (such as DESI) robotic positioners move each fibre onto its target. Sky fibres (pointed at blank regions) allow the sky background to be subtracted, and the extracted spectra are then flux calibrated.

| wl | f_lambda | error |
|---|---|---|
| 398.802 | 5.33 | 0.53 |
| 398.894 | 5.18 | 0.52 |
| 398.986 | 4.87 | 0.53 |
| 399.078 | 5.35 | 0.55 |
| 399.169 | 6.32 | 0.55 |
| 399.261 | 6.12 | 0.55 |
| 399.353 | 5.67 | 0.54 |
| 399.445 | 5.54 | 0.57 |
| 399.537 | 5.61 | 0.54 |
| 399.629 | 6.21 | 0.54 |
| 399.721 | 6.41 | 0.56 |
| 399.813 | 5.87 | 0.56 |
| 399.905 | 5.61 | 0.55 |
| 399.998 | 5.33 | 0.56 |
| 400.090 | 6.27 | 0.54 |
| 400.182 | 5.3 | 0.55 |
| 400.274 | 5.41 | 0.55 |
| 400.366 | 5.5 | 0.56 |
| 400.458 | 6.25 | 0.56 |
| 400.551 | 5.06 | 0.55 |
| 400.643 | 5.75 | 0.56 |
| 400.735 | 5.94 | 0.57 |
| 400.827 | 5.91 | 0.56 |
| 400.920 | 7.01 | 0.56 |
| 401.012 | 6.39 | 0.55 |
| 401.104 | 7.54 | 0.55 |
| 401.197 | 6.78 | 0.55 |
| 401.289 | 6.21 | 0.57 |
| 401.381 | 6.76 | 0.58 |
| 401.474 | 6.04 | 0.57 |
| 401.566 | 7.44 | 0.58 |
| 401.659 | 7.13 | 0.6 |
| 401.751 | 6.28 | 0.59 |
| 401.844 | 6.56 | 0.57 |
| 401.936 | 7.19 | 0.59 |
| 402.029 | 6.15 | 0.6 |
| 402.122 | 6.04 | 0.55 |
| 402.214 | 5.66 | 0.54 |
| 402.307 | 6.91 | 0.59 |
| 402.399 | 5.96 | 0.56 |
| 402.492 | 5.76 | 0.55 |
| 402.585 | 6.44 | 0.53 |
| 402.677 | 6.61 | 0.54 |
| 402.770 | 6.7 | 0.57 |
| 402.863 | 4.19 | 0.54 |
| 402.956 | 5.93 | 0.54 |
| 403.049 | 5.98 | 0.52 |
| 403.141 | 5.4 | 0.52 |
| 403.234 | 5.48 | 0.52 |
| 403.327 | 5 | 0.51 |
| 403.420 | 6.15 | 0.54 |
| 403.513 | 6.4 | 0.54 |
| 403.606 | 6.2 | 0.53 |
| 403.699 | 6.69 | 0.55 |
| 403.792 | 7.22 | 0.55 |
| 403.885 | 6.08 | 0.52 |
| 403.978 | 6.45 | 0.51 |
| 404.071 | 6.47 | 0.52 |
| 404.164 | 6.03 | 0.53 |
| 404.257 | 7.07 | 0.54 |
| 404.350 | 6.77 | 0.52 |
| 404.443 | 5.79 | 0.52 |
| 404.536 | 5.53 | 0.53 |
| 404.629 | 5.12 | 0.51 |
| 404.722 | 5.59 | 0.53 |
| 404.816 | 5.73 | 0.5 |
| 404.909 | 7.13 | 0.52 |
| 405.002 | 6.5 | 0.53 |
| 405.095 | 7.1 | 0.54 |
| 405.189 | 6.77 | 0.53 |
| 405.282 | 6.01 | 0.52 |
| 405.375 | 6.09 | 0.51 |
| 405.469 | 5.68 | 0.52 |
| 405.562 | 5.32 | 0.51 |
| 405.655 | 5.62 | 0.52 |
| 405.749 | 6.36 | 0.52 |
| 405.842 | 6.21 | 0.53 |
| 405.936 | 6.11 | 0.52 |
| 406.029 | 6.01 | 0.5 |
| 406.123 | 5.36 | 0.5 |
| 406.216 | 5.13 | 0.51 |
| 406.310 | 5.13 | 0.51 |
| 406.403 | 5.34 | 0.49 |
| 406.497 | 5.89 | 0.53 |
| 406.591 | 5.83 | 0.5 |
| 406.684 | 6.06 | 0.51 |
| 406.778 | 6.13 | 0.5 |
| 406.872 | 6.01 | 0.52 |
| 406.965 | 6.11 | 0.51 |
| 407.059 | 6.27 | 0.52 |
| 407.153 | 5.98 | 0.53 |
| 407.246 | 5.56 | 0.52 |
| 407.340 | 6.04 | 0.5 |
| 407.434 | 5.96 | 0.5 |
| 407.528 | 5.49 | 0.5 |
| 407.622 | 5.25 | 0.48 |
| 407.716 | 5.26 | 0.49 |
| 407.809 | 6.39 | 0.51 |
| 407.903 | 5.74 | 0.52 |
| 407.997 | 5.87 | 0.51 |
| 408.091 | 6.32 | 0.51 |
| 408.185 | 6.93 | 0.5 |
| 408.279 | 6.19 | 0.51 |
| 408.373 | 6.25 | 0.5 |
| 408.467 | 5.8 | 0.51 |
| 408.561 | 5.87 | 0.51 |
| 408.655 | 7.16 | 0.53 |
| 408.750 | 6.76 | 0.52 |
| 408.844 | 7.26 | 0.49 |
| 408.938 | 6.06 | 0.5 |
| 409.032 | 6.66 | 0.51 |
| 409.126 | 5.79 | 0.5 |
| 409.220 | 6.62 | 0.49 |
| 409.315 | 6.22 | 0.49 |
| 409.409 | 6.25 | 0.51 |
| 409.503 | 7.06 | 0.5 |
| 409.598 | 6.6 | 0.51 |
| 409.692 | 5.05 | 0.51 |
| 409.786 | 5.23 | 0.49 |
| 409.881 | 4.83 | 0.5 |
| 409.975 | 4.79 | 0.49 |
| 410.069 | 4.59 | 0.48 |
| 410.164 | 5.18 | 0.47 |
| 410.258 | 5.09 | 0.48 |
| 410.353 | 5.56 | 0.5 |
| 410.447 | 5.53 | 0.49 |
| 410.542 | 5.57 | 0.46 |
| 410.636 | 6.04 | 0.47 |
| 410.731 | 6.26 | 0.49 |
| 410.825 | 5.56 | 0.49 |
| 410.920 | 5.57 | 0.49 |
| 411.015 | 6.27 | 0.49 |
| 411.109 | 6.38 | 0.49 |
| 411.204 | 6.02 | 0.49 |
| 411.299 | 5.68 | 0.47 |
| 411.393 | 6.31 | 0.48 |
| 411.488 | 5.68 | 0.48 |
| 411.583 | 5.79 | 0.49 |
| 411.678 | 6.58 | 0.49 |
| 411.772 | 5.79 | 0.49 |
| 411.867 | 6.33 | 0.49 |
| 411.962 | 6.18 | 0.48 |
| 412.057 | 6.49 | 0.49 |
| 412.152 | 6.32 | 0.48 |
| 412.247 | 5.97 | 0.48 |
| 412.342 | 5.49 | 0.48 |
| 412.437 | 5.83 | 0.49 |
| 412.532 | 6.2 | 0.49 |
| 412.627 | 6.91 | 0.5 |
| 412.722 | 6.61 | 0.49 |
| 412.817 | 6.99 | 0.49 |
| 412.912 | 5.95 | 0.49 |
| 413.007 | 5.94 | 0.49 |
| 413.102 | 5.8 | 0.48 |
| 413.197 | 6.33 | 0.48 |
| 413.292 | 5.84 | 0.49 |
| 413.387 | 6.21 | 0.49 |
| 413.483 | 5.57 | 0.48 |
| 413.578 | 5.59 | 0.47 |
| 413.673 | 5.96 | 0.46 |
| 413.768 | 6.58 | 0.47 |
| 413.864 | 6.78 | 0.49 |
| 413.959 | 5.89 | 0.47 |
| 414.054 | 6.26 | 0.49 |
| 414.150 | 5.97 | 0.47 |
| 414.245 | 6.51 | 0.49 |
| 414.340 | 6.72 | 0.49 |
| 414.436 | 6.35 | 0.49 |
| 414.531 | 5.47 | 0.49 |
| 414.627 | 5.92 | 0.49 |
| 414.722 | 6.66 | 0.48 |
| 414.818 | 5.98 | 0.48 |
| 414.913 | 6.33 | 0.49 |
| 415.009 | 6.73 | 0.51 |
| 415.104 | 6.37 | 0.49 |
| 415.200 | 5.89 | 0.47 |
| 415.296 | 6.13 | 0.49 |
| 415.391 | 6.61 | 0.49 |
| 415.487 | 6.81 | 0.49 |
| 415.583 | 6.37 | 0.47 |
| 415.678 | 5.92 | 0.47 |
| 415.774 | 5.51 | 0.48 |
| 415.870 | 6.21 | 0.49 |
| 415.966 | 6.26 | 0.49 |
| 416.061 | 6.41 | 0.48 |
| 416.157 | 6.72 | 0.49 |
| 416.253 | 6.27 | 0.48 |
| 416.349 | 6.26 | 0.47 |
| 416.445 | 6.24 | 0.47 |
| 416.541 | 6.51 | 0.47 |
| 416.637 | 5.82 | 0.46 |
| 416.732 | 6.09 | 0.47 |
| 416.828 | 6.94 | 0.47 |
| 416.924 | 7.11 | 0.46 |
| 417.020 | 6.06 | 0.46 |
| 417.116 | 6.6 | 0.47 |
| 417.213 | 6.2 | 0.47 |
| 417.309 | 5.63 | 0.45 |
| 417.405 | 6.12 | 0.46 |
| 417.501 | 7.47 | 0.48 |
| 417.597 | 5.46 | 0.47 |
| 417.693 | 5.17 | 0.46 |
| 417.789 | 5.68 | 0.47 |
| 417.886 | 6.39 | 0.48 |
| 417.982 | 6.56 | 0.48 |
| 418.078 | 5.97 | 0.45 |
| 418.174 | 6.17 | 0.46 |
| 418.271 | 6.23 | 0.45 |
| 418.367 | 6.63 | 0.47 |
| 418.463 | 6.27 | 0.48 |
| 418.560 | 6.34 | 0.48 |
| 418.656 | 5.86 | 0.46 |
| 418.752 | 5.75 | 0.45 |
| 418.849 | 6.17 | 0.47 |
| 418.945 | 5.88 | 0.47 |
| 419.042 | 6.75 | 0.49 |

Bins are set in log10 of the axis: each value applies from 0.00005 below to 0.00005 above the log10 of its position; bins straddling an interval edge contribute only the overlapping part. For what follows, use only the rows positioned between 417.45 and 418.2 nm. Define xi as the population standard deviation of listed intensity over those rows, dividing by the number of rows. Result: 0.67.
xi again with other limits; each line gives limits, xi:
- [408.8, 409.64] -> 0.44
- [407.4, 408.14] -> 0.41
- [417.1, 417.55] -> 0.62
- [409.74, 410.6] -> 0.34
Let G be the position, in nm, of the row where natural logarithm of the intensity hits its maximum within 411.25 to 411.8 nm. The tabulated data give 411.678 nm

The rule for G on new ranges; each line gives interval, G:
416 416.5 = 416.157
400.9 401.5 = 401.104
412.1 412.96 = 412.817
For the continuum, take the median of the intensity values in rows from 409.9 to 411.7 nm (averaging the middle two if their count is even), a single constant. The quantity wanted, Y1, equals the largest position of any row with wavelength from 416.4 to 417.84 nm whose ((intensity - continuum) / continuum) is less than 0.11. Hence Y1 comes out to 417.789 nm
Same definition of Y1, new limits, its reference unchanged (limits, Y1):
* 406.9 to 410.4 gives 410.353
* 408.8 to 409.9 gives 409.881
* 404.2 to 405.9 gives 405.842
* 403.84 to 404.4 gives 404.164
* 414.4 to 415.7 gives 415.678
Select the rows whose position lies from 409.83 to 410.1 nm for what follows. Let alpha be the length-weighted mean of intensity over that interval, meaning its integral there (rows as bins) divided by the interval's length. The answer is 4.8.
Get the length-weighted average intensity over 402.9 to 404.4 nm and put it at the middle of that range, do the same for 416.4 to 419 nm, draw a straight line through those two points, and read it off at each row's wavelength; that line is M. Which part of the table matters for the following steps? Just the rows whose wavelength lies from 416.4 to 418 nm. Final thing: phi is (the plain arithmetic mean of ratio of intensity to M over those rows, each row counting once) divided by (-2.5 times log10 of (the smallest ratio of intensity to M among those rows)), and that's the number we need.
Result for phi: 5.1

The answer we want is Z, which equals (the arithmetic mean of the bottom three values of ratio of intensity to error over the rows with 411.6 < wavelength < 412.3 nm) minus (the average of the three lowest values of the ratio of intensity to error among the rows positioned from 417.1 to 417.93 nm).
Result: 0.7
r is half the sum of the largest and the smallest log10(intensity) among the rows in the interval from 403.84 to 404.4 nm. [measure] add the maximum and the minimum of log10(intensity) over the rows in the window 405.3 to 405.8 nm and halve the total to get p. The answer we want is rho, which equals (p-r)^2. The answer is 0.0025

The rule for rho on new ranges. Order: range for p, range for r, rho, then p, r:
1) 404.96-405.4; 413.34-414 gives 0.0007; 0.815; 0.789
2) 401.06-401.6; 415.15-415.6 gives 0.0008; 0.829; 0.802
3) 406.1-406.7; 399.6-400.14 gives 0.0004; 0.746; 0.767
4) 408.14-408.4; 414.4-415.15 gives 0.0011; 0.816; 0.783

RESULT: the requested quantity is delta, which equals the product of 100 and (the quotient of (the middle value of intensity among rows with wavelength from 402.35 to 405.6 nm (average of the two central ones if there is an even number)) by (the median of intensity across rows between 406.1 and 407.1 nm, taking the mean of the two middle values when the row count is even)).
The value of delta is 103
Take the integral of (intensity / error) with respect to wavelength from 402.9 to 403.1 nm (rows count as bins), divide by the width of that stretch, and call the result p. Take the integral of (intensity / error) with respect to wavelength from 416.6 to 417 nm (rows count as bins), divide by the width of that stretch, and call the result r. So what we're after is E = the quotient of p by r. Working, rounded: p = 11.1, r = 14.0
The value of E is 0.79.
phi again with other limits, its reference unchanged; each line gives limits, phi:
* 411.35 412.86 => 7.6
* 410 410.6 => 2.6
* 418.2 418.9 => 12.2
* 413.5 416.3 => 7.4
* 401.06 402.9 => 2.4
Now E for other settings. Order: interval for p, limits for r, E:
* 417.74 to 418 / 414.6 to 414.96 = 1.00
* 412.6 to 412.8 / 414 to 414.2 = 1.08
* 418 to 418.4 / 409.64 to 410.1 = 1.37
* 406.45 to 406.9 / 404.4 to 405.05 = 1.03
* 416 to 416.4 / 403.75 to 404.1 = 1.07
